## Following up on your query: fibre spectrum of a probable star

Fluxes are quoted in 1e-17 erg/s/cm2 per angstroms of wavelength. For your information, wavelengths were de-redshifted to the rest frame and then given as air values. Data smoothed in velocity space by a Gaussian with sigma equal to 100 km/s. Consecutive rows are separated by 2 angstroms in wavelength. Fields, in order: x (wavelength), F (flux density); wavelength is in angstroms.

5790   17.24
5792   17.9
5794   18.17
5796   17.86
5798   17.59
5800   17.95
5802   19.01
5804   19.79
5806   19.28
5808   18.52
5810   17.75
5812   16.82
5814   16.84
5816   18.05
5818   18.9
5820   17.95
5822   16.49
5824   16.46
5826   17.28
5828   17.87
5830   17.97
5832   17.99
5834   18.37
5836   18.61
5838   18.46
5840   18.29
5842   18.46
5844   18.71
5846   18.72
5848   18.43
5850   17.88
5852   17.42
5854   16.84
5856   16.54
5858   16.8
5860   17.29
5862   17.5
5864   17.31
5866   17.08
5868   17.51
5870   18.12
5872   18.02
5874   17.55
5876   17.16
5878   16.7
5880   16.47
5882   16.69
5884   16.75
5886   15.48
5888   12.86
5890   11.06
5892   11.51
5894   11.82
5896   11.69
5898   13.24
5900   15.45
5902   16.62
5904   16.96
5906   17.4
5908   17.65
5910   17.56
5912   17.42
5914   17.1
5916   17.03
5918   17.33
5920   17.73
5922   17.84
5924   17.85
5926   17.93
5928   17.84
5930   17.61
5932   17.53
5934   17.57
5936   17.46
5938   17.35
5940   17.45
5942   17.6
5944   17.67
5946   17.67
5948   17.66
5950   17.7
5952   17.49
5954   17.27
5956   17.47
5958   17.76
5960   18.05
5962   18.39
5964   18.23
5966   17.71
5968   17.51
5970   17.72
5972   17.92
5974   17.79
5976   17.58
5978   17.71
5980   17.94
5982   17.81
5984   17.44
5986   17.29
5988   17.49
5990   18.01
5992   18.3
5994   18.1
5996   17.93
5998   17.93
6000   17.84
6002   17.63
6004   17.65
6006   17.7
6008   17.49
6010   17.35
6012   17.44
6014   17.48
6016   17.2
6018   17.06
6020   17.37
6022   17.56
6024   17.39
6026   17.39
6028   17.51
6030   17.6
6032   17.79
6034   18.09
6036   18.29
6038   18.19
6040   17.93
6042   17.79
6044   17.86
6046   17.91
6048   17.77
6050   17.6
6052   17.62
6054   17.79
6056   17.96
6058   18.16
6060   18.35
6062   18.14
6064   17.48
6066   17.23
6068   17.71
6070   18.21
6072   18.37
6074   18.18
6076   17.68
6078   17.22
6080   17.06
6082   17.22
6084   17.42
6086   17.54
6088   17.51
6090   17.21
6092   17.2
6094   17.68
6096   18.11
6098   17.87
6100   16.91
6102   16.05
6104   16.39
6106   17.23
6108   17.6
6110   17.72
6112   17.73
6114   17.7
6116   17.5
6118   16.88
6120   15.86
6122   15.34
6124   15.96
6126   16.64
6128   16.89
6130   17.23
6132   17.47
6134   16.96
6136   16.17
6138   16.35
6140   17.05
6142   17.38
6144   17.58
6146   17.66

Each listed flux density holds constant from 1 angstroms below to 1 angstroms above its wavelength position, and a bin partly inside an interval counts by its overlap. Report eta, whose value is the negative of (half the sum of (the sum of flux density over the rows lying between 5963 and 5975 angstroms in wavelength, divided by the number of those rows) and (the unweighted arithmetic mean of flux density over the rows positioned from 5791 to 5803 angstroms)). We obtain -17.9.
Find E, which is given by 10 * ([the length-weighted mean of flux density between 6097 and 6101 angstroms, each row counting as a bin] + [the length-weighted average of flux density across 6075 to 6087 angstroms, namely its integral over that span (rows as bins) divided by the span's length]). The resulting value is 347.5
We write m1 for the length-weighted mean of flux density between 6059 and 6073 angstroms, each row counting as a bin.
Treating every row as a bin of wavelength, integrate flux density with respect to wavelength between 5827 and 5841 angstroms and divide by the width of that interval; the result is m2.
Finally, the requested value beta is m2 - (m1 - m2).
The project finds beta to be 18.5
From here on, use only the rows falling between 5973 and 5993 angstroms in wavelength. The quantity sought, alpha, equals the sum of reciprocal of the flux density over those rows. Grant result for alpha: 0.6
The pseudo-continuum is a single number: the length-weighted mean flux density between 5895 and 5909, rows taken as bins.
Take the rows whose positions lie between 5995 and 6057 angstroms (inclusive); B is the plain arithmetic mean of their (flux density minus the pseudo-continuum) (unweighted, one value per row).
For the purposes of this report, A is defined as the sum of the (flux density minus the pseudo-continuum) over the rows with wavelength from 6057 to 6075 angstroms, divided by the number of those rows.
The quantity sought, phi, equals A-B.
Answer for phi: 0.3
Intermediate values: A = 2.41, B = 2.11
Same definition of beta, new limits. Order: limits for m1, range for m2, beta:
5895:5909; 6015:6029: 19.1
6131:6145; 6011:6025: 17.7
